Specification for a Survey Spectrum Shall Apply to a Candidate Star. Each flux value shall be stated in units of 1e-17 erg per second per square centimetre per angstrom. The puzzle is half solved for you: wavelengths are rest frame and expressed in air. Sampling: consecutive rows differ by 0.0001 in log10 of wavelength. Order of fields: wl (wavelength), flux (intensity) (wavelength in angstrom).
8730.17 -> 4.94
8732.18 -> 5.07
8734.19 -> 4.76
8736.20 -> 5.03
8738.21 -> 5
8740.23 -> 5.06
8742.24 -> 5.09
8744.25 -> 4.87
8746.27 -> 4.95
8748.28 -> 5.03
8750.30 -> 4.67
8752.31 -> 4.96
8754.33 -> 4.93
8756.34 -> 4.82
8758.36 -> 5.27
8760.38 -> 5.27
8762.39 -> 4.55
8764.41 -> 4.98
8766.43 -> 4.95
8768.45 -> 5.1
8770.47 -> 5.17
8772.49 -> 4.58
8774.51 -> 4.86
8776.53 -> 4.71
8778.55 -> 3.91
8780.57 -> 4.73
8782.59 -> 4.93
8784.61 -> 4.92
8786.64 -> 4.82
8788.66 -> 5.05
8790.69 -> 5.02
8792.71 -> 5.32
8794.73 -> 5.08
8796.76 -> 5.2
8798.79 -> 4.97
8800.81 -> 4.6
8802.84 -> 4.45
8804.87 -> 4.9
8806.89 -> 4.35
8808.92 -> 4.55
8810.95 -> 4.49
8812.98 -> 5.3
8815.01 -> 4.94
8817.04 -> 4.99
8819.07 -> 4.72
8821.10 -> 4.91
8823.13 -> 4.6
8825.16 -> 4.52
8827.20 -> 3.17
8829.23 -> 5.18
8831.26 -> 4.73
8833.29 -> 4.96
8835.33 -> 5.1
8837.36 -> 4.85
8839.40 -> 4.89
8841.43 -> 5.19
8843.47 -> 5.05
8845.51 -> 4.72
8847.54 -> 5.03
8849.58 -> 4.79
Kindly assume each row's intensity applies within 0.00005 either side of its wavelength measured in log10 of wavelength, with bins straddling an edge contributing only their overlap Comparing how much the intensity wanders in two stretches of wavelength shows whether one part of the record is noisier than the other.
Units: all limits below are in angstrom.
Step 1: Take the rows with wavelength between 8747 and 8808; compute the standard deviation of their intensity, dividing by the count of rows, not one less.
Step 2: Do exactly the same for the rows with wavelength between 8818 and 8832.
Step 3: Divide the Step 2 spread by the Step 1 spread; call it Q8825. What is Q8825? 2.0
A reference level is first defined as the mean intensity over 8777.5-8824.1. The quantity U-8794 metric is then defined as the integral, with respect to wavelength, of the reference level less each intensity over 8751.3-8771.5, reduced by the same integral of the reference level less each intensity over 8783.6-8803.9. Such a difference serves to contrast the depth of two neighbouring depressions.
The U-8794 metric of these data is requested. -1.1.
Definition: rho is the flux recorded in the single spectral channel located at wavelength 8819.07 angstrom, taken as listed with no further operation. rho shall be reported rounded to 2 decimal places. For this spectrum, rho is 4.72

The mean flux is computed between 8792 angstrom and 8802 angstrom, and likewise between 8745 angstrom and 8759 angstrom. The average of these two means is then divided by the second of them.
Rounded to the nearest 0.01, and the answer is 1.01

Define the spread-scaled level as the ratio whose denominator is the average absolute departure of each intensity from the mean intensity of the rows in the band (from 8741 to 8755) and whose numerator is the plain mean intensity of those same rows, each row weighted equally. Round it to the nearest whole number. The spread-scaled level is 54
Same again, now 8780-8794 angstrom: 36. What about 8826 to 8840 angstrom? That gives 11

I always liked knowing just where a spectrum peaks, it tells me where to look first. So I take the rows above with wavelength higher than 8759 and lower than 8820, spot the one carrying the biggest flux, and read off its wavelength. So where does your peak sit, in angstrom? 8792.71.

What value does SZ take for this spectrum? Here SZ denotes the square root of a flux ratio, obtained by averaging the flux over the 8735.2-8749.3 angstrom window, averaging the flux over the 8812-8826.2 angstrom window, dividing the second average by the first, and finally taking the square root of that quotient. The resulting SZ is 0.985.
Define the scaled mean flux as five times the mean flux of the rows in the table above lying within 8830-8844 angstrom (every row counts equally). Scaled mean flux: 24.8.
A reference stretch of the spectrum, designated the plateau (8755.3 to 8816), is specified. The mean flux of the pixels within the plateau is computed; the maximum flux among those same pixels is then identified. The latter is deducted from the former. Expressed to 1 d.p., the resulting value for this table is -0.5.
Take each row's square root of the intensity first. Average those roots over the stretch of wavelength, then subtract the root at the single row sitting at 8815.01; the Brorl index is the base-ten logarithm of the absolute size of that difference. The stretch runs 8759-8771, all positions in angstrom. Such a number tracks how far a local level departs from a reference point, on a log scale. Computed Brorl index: -1.87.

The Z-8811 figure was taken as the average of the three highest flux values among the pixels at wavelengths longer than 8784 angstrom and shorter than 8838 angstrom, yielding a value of 5.27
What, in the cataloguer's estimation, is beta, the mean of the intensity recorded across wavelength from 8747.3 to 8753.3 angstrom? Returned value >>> 4.89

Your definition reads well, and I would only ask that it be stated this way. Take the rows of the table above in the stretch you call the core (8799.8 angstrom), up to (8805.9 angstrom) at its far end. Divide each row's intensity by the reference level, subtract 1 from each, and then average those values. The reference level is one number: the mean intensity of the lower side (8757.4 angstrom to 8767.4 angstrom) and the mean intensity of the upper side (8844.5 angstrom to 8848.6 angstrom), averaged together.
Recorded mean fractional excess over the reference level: -0.059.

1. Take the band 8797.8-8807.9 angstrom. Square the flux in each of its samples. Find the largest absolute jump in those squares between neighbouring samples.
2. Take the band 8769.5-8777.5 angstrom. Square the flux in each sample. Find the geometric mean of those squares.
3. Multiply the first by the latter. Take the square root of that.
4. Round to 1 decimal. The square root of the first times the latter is 10.9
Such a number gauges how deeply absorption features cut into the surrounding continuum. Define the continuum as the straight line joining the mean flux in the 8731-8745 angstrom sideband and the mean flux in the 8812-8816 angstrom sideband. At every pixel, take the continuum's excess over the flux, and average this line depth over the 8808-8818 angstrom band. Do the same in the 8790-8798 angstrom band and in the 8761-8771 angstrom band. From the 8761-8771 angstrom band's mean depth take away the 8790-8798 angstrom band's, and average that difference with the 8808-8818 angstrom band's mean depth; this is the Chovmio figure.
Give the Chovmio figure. 0.21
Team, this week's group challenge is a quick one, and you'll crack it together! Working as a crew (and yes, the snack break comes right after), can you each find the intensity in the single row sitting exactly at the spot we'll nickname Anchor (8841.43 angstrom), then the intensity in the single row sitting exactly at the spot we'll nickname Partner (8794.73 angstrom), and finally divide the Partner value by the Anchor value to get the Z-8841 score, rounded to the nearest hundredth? 0.98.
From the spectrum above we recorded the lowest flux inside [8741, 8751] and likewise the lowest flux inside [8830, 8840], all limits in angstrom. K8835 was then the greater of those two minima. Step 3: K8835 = 4.7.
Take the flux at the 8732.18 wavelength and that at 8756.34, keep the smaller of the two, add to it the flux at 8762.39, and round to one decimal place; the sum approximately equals 9.4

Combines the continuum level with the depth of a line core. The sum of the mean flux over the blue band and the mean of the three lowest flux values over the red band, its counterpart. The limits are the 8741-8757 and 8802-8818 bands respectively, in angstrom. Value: 9.35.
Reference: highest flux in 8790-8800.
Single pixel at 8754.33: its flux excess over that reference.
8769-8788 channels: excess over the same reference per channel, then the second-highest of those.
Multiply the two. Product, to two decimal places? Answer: 0.15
